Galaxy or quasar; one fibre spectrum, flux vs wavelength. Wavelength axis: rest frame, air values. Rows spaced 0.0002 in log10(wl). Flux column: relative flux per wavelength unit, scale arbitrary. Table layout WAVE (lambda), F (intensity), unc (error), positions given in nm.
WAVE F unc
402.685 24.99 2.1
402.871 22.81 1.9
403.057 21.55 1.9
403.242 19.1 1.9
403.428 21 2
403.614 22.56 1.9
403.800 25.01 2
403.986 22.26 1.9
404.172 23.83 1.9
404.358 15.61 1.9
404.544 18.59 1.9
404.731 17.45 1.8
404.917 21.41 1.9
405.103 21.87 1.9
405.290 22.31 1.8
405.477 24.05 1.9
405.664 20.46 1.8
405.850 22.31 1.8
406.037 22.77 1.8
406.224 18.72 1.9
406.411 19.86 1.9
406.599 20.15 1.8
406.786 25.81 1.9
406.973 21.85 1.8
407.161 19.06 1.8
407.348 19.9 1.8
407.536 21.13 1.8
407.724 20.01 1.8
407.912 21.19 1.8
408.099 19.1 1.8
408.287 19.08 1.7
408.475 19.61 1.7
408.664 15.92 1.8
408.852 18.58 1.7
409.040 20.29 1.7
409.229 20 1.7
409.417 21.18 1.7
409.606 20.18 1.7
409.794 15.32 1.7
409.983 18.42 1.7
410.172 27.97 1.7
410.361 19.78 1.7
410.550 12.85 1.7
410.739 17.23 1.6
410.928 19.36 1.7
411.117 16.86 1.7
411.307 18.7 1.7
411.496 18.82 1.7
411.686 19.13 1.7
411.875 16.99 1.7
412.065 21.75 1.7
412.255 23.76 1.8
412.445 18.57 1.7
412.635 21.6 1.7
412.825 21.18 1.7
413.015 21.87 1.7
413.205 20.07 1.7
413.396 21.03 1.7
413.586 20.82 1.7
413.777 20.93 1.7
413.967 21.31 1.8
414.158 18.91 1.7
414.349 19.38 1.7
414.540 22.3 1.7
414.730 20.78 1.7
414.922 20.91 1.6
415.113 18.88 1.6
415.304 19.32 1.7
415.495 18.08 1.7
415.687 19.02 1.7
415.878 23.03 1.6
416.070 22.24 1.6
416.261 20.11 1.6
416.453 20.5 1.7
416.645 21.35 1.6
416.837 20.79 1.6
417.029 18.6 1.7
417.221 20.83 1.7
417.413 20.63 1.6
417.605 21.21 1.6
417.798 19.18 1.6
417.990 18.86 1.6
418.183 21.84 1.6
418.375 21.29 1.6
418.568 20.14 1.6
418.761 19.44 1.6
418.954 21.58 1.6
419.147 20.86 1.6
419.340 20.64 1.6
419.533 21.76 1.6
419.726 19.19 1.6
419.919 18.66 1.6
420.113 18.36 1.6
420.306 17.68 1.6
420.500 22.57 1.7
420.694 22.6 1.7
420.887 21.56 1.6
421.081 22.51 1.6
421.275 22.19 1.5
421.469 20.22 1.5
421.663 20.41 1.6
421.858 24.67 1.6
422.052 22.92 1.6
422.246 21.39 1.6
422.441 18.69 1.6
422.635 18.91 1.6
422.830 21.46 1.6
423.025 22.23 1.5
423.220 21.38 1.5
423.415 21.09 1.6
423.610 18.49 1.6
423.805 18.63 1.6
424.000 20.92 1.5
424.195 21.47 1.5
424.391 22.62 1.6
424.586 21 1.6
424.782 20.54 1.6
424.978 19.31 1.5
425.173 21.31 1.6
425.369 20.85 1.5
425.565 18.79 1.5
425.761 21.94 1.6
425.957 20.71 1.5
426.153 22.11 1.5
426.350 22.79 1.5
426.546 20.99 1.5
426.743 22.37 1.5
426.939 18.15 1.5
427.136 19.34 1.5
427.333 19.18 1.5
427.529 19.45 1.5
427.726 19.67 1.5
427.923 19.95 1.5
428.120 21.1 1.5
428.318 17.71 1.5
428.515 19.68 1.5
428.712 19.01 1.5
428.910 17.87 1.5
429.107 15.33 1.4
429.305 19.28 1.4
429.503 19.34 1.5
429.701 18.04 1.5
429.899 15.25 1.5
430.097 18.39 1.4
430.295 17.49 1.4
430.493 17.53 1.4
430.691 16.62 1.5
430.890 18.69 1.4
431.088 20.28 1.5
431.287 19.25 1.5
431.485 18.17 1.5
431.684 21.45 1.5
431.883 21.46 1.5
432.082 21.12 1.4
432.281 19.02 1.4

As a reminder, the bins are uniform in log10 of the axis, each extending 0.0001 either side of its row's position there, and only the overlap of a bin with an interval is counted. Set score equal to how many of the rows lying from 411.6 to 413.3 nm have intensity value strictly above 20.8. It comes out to 5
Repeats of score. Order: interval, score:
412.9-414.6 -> 6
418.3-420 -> 4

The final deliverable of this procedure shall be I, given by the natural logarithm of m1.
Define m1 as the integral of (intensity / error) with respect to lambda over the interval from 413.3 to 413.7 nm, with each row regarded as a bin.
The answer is 1.6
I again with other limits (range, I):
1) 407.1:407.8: 2.1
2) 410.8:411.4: 1.9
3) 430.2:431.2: 2.5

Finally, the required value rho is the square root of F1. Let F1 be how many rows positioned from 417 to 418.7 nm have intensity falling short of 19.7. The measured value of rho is 1.7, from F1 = 3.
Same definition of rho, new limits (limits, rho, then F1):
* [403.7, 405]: 1.7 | 3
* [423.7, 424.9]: 1.0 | 1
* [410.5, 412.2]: 2.8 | 8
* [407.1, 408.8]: 2.2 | 5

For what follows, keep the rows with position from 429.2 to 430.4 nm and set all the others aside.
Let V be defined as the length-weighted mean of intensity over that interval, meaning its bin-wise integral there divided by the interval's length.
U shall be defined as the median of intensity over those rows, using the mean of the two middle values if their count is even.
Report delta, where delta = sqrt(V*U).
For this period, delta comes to 18.1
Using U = 18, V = 17.9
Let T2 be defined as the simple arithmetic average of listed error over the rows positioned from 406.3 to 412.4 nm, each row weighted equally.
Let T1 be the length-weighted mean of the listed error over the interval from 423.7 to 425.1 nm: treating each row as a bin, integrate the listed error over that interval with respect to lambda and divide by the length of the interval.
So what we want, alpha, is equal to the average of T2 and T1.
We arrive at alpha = 1.65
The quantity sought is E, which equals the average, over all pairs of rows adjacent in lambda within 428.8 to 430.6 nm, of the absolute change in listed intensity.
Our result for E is 1.8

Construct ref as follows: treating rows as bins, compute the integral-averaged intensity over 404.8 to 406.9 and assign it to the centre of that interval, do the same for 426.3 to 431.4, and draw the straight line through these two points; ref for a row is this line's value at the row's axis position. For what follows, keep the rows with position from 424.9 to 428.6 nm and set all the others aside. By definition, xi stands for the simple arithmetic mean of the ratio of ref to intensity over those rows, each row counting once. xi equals 0.95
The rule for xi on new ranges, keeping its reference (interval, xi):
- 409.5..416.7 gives 1.06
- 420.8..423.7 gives 0.94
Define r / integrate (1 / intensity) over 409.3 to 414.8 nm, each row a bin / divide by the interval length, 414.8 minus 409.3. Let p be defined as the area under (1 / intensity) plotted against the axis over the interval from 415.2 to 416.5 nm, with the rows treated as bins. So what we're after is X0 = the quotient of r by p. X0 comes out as 0.8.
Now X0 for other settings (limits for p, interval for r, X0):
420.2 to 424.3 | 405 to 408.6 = 0.2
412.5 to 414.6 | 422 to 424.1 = 0.5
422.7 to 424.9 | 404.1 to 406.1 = 0.5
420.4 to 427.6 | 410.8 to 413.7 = 0.1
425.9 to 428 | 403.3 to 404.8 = 0.5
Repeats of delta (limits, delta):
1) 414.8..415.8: 19.2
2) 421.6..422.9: 21.3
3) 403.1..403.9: 21.8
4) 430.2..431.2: 17.8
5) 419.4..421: 20.4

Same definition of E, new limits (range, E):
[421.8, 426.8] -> 1.4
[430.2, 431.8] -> 1.4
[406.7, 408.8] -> 1.7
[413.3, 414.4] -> 0.7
